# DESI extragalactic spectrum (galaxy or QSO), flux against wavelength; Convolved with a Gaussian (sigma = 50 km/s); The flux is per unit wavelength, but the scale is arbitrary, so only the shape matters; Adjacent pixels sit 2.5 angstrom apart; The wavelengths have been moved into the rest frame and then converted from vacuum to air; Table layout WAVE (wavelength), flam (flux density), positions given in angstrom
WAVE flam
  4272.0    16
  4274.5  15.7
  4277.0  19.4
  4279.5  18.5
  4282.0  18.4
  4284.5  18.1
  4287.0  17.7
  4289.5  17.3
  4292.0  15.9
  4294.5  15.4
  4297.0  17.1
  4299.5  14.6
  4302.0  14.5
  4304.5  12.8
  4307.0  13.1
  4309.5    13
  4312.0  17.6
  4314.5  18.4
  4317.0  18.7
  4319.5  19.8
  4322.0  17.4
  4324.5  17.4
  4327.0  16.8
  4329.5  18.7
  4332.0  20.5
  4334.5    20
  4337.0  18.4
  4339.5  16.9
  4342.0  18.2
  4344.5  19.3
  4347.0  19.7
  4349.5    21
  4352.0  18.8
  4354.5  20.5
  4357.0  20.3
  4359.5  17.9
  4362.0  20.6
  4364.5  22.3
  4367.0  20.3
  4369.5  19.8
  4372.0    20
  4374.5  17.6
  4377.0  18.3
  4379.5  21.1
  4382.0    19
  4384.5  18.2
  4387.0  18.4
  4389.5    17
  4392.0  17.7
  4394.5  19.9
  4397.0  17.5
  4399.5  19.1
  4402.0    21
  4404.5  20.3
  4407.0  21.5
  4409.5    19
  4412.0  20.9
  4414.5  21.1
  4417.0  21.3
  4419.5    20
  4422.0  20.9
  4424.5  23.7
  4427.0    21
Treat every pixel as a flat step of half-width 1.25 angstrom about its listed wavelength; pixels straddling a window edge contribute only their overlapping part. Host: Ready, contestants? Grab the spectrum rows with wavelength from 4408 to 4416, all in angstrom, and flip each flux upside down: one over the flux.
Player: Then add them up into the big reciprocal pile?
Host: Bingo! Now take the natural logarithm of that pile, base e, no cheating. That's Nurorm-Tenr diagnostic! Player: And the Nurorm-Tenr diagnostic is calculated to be -1.91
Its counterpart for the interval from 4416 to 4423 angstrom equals -1.93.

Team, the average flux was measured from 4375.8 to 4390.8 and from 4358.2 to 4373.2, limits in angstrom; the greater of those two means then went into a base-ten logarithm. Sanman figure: 1.30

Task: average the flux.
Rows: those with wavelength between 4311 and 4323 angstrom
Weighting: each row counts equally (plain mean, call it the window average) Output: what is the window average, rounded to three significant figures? 18.4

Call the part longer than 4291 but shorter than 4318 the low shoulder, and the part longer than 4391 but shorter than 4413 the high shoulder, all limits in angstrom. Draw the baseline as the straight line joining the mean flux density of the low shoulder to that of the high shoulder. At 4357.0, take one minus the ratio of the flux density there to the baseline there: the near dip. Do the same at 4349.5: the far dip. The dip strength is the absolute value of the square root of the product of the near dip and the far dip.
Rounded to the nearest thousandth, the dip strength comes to 0.171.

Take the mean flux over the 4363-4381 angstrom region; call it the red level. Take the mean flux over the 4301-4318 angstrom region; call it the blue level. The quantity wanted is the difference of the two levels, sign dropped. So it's 4.5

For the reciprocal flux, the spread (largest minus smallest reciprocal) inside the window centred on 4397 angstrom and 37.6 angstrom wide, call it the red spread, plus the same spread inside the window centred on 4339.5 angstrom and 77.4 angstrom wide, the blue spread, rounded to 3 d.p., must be 0.046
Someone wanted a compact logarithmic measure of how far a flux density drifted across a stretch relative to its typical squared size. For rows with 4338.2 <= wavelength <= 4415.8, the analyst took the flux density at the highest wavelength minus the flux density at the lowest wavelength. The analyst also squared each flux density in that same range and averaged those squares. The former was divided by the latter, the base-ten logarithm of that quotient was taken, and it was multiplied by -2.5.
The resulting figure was 4.9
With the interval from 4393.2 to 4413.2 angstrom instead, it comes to 6.5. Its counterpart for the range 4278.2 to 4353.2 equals 7.5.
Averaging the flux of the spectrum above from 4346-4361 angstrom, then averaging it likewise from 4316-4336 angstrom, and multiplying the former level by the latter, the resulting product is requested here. 368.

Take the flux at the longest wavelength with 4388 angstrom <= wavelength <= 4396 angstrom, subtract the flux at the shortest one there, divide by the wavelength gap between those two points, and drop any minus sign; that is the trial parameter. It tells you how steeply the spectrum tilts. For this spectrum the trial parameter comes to 0.58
